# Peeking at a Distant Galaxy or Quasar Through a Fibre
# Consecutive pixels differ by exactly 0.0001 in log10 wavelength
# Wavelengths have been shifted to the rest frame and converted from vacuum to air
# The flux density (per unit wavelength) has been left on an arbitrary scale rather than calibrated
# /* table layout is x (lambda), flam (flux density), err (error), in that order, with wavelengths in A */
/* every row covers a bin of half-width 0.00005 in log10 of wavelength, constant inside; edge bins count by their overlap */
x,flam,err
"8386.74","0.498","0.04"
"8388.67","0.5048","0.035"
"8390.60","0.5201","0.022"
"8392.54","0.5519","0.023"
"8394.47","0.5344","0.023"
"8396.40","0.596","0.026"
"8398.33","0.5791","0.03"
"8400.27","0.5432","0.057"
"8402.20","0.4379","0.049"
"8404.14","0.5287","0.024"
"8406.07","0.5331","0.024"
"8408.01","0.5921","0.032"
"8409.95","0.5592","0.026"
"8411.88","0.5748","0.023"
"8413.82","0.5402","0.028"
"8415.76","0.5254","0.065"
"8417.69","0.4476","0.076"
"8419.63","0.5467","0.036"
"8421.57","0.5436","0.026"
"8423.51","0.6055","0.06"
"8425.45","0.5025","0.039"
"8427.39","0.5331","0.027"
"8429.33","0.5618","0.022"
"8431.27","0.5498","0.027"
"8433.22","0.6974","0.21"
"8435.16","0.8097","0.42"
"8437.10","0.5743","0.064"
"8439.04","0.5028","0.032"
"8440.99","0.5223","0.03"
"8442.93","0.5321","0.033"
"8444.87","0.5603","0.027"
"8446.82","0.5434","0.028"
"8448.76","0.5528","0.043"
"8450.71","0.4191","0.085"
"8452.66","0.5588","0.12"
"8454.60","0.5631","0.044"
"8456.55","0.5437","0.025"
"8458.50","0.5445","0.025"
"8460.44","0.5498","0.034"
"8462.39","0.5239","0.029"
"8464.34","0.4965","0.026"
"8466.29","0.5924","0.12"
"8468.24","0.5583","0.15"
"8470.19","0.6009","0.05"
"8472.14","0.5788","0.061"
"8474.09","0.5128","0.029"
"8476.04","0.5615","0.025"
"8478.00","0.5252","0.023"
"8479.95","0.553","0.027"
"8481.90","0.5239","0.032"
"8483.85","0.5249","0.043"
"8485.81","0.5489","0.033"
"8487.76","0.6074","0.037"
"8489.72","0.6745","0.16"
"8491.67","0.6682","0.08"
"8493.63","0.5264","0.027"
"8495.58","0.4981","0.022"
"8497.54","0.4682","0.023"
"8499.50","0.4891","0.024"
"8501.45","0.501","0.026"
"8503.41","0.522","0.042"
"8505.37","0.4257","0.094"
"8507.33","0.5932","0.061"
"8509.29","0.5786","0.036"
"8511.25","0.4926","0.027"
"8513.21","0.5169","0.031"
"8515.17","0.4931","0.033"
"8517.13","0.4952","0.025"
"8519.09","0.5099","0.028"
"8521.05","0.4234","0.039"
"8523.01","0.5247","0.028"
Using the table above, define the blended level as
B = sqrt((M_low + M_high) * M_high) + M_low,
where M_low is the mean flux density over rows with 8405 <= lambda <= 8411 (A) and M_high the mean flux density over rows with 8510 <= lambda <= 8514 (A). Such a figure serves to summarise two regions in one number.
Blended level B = 1.30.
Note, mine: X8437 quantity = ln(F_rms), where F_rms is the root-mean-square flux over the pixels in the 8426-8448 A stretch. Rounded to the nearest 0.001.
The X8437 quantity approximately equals -0.533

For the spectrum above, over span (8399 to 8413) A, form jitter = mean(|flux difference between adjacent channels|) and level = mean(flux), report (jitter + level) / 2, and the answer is 0.295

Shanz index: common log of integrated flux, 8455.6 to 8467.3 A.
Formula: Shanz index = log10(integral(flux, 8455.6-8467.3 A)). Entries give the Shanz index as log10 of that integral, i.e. 0.802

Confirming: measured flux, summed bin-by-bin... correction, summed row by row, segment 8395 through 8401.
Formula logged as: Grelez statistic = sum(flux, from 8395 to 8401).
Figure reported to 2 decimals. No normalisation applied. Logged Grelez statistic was 1.72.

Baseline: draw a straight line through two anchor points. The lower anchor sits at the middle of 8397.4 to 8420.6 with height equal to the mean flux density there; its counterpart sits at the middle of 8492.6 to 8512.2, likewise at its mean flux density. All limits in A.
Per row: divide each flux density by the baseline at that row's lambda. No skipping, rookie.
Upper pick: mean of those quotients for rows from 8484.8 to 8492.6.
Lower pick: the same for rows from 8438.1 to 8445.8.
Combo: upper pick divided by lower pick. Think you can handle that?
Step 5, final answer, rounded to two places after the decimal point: 1.21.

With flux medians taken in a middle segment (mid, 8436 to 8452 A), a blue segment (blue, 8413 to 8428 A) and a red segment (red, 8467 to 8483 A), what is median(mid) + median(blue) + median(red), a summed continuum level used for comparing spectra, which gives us 1.63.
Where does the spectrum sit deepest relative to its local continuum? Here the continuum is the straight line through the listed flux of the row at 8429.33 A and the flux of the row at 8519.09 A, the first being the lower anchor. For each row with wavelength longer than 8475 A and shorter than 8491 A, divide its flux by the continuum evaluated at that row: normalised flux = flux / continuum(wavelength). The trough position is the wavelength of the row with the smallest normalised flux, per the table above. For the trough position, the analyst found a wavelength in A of 8478.00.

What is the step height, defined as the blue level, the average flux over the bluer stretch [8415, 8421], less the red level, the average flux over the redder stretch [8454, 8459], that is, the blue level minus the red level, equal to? -0.04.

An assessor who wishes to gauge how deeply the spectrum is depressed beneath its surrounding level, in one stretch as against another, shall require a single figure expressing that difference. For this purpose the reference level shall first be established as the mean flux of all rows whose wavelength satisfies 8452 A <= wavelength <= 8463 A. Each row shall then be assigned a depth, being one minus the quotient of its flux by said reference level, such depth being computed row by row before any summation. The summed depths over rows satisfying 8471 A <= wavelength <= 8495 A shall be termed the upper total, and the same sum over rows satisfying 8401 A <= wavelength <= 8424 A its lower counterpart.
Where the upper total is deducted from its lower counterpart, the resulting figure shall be 0.68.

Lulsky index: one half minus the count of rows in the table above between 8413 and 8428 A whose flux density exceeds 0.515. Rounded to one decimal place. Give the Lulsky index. -5.5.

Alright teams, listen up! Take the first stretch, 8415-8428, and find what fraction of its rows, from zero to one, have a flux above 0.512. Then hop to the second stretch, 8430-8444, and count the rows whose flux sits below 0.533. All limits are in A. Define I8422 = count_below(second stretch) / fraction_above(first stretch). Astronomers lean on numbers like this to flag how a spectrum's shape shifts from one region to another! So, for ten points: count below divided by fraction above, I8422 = 4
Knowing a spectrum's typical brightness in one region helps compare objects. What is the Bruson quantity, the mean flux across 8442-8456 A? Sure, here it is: 0.533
